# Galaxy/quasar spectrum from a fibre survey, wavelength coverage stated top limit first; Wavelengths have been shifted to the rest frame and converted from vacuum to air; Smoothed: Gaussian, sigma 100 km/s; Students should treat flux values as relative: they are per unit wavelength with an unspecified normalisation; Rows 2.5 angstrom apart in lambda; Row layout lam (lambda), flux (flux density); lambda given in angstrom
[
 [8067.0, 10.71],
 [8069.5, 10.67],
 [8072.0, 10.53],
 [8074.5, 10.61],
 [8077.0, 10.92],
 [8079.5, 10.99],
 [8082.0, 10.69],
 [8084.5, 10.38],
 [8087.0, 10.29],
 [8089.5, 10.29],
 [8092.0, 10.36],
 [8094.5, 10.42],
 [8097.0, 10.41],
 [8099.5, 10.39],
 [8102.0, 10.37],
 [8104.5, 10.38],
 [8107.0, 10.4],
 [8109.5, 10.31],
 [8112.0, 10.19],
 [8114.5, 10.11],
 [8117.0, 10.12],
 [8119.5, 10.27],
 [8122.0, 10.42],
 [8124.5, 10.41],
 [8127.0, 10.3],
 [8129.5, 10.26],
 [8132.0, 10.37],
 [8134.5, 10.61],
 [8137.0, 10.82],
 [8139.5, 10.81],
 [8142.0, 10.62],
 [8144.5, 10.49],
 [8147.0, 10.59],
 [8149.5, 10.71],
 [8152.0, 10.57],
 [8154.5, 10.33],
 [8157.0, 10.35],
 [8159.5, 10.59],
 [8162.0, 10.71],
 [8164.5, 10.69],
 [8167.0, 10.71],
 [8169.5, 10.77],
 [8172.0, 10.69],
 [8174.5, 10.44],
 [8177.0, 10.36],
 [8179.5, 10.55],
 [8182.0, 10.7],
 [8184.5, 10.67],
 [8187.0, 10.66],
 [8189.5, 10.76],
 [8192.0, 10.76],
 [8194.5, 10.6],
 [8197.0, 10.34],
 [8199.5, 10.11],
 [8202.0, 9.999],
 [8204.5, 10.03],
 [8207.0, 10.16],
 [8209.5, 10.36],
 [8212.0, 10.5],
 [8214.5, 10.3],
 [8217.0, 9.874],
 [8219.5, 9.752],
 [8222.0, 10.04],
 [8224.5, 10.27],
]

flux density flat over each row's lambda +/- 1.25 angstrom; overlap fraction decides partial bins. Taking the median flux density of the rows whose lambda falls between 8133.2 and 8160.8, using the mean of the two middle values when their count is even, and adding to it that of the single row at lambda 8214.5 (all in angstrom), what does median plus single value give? 20.89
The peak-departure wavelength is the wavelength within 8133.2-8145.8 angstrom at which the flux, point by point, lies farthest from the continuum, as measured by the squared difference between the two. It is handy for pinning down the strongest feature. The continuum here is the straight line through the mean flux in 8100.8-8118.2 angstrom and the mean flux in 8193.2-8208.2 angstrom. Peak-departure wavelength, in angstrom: 8137.0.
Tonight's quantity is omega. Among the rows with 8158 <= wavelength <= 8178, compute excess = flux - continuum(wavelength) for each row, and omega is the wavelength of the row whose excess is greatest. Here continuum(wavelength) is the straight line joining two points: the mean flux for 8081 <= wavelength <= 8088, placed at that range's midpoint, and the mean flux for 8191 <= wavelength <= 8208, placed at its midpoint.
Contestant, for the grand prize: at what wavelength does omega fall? 8169.5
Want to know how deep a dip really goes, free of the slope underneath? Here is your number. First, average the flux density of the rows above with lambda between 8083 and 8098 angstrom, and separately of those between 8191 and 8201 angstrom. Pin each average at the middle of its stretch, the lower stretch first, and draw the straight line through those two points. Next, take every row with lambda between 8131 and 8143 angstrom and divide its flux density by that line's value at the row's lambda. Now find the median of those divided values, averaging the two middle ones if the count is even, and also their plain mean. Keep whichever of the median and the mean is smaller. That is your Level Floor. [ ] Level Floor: 1.021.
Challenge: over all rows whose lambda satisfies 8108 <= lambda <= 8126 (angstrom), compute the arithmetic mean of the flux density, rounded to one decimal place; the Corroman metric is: 10.3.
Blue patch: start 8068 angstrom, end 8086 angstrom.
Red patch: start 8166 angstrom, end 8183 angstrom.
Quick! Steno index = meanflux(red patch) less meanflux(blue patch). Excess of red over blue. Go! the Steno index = -0.1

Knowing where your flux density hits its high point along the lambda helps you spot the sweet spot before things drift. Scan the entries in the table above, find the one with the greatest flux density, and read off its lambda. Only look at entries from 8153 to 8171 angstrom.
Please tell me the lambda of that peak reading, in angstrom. 8169.5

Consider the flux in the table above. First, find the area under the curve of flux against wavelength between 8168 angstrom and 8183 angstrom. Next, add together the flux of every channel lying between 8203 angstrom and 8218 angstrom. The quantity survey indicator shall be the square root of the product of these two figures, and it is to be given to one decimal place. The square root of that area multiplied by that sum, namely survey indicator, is 98.6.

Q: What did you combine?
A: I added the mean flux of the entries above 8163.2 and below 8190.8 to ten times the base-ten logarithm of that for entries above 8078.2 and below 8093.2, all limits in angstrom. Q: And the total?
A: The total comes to 20.8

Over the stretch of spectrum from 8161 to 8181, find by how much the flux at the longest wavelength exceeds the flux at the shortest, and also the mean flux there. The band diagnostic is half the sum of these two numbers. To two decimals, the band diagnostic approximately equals 5.23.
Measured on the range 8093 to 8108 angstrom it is 5.19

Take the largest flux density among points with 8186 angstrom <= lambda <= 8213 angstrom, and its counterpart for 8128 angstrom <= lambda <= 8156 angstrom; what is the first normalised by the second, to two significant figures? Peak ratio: 0.99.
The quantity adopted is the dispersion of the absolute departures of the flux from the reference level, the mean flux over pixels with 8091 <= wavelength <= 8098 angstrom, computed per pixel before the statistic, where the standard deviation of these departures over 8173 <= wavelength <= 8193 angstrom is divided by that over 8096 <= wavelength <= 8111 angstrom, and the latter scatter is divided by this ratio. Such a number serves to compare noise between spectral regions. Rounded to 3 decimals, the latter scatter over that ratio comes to 0.007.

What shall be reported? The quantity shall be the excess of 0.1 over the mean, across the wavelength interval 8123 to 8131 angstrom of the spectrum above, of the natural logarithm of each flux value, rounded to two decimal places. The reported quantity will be -2.23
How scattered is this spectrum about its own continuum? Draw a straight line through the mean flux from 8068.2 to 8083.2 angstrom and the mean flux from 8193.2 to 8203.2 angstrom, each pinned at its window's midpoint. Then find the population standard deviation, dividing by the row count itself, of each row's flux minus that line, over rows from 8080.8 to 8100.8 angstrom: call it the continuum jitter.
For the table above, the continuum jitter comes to 0.11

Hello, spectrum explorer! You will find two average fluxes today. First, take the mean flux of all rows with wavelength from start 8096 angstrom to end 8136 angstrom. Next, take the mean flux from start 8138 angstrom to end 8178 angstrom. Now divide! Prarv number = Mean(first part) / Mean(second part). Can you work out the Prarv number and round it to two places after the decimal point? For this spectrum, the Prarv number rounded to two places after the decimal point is 0.98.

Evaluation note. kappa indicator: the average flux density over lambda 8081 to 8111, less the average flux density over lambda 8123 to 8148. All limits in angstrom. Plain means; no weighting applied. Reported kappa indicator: -0.14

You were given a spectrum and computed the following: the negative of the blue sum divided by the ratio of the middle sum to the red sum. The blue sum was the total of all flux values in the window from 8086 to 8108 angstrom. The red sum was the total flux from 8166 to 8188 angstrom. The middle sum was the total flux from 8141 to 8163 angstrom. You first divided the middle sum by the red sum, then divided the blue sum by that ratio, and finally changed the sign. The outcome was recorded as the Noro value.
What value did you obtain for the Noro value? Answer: -93.9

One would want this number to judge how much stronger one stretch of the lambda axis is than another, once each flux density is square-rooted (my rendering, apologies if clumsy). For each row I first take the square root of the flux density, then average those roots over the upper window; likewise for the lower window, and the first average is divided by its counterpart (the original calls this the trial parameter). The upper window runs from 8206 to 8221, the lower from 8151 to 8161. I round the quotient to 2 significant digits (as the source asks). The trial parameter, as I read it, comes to 0.99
